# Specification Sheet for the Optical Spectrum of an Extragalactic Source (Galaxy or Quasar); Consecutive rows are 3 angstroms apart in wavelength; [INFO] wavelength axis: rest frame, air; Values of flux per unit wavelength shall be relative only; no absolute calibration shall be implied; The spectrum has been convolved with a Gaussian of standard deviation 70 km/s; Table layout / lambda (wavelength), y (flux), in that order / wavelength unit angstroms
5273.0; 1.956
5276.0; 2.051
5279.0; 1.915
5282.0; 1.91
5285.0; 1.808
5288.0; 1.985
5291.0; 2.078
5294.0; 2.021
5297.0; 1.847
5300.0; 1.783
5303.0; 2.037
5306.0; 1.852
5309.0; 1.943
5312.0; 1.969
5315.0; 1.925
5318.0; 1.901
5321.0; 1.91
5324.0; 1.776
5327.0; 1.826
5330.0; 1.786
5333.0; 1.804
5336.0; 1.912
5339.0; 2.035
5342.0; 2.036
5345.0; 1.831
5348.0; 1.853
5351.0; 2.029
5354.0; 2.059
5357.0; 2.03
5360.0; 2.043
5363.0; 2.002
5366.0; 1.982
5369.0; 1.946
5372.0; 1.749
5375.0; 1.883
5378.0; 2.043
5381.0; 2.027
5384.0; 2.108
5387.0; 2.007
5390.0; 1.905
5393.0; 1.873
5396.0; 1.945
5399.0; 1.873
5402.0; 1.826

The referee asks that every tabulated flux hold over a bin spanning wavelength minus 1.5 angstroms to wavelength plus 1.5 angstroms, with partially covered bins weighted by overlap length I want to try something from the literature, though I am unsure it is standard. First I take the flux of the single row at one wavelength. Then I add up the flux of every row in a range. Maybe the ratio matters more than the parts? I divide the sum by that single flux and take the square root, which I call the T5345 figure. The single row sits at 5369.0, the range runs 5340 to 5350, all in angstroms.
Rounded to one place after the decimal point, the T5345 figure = 1.7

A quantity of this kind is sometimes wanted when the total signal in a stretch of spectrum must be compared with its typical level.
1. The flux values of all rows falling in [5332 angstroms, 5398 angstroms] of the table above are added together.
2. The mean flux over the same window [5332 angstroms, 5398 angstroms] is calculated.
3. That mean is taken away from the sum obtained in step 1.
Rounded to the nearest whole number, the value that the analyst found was 41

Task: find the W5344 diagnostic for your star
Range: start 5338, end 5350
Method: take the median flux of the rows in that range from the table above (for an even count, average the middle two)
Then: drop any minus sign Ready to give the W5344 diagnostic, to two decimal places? 1.94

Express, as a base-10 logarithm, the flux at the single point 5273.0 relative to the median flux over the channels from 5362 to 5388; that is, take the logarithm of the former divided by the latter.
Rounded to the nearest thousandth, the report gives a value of -0.010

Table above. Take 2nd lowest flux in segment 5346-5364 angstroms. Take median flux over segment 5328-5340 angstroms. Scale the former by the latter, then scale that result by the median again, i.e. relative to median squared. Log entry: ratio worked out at 0.58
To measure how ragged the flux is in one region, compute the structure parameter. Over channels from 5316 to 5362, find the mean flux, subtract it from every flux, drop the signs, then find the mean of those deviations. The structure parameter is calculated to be 0.093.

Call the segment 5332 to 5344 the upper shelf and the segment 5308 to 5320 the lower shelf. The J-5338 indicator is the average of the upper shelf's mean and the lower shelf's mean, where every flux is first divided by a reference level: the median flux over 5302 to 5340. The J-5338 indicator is 1.016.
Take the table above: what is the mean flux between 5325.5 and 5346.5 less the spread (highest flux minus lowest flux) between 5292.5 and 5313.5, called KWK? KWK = 1.64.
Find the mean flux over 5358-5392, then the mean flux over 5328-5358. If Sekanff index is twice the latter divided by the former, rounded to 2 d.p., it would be 1.96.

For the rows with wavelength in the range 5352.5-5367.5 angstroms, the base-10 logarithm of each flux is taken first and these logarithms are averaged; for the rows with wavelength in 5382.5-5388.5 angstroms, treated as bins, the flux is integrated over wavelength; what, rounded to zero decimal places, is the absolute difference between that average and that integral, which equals 12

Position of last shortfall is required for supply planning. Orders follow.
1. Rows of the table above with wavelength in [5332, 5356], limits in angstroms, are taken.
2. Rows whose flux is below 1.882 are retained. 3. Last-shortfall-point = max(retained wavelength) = 5348.0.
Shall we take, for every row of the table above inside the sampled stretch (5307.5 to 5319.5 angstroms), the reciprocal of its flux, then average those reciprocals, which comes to 0.517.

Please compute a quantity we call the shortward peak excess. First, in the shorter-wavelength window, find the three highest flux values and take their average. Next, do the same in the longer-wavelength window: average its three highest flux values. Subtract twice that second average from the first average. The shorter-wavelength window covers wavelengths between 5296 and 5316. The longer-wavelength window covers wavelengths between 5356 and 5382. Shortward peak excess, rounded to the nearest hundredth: -2.09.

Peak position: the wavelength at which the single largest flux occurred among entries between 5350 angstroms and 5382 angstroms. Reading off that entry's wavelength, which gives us 5354.0 angstroms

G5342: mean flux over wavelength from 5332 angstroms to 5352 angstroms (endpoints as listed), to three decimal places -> 1.929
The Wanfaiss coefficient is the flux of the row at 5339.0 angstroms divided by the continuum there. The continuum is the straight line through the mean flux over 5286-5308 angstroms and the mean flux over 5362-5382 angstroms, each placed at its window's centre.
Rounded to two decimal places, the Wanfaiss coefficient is 1.05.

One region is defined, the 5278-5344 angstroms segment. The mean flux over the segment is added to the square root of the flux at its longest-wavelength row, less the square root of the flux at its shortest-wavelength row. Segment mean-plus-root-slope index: 1.95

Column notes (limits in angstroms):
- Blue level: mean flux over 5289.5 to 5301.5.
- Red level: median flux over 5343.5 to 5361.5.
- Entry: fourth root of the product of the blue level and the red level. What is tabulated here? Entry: 1.41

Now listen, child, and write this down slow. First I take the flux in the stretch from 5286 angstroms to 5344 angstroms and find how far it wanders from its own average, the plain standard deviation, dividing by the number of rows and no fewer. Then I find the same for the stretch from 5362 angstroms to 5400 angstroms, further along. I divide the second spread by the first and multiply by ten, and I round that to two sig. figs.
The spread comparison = 9.4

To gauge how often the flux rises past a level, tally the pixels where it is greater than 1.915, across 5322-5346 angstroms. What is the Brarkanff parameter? 2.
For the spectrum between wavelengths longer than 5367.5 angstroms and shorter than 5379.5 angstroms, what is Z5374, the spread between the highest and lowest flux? 0.29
